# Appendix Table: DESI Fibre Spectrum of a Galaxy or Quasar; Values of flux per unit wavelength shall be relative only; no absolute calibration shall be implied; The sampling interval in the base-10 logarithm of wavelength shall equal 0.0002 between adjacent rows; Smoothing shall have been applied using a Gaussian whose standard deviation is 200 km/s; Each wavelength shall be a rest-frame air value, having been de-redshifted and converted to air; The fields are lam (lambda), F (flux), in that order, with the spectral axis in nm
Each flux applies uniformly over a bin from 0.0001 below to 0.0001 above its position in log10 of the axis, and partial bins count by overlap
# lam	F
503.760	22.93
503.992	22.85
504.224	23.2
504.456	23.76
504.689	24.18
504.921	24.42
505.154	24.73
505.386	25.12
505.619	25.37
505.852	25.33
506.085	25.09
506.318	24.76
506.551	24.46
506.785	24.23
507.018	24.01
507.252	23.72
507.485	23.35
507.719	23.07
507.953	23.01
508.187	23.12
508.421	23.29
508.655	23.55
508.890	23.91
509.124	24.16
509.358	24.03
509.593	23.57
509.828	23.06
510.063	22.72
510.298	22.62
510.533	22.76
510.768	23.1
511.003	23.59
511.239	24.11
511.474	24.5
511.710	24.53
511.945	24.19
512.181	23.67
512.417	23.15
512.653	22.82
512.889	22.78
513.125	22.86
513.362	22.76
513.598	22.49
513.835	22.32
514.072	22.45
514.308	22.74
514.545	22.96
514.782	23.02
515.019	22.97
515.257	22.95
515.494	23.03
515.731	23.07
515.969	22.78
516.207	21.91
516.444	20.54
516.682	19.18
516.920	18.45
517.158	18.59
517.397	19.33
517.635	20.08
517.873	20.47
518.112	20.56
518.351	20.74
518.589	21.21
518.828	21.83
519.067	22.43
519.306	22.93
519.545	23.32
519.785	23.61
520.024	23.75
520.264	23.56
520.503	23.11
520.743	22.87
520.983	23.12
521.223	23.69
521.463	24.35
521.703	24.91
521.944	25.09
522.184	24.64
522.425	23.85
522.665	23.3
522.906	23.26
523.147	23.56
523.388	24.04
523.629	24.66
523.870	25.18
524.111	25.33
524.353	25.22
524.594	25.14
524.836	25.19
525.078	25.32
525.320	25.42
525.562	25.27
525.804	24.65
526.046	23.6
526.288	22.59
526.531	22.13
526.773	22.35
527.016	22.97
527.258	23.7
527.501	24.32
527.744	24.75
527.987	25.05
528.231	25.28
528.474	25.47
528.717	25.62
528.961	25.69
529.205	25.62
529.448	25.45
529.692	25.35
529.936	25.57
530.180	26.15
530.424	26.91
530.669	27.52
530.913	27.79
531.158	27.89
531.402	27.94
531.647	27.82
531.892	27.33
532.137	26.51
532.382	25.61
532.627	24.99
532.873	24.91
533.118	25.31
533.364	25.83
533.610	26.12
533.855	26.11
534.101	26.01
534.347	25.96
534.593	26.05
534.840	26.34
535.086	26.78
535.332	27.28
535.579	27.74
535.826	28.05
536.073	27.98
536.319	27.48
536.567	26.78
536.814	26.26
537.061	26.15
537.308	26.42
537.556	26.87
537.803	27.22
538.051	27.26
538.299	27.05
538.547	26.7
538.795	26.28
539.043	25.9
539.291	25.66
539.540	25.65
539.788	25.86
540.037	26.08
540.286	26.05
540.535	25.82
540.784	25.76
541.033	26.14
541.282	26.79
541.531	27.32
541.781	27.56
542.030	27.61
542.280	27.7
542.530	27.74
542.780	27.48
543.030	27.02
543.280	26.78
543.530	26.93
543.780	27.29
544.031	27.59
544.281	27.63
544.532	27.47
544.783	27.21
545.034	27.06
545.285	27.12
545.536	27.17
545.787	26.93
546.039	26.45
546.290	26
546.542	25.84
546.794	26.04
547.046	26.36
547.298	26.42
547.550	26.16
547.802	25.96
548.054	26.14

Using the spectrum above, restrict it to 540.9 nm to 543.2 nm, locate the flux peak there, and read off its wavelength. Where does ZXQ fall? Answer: 542.530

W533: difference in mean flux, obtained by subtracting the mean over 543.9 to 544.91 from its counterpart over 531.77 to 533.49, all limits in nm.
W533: -1.69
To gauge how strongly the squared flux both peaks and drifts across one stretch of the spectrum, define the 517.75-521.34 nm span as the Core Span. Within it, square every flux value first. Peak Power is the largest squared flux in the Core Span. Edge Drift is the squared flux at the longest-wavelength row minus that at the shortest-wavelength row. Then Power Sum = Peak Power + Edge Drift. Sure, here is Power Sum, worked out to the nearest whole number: 706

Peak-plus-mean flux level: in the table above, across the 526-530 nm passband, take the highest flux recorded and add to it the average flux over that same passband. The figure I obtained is 50.1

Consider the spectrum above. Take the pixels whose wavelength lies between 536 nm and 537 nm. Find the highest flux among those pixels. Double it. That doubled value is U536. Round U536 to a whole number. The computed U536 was 56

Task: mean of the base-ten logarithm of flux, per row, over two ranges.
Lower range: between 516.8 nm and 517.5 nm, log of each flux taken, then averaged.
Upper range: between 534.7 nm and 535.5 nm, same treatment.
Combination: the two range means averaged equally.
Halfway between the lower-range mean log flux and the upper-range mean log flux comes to 1.35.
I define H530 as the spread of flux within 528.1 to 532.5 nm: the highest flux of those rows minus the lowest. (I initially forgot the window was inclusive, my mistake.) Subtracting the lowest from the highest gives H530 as 2.66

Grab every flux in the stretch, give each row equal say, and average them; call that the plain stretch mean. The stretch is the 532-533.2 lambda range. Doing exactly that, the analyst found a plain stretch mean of 25.5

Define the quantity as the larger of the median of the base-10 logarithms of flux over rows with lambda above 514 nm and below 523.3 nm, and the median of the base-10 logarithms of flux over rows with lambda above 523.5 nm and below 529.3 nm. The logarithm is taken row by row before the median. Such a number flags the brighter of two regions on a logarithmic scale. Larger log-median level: 1.40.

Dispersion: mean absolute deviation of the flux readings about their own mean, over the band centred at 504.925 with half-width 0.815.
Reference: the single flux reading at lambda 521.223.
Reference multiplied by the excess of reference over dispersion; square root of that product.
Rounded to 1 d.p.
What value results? 23.4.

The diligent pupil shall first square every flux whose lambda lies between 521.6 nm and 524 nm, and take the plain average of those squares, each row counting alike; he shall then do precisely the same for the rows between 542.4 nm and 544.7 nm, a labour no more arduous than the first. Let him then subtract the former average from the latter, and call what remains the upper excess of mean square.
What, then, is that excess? 158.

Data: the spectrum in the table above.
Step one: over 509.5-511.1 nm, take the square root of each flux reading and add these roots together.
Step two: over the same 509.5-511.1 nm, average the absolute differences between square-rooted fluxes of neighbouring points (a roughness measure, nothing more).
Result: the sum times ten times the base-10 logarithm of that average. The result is -497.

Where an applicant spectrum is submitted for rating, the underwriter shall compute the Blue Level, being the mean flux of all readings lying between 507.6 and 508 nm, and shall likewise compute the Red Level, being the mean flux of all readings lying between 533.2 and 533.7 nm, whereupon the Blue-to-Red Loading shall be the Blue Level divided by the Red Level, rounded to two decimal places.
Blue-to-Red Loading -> 0.89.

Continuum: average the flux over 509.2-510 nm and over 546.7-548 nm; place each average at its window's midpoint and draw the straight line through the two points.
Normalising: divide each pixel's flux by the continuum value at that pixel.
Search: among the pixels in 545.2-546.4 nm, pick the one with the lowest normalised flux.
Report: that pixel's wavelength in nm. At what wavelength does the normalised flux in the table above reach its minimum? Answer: 546.290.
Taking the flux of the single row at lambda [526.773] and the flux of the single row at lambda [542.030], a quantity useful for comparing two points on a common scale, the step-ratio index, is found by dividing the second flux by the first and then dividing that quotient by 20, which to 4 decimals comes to 0.0618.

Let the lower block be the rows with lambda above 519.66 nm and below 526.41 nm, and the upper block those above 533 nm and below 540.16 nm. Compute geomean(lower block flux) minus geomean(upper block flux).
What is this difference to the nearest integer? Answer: -2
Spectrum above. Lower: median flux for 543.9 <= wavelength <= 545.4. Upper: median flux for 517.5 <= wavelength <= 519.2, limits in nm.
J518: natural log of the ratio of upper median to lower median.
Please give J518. -0.28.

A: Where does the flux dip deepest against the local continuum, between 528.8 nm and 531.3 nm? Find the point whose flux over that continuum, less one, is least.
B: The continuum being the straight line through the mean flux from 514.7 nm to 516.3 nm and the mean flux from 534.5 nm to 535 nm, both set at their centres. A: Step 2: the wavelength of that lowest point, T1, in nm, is 529.692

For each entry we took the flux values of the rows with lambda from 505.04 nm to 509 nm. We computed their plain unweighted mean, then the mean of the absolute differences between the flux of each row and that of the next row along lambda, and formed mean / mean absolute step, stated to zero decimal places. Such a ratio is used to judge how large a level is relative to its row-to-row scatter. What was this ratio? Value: 99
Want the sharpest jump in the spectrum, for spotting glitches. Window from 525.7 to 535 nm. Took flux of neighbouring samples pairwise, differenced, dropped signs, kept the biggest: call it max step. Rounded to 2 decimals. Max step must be 1.05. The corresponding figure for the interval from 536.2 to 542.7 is 0.70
